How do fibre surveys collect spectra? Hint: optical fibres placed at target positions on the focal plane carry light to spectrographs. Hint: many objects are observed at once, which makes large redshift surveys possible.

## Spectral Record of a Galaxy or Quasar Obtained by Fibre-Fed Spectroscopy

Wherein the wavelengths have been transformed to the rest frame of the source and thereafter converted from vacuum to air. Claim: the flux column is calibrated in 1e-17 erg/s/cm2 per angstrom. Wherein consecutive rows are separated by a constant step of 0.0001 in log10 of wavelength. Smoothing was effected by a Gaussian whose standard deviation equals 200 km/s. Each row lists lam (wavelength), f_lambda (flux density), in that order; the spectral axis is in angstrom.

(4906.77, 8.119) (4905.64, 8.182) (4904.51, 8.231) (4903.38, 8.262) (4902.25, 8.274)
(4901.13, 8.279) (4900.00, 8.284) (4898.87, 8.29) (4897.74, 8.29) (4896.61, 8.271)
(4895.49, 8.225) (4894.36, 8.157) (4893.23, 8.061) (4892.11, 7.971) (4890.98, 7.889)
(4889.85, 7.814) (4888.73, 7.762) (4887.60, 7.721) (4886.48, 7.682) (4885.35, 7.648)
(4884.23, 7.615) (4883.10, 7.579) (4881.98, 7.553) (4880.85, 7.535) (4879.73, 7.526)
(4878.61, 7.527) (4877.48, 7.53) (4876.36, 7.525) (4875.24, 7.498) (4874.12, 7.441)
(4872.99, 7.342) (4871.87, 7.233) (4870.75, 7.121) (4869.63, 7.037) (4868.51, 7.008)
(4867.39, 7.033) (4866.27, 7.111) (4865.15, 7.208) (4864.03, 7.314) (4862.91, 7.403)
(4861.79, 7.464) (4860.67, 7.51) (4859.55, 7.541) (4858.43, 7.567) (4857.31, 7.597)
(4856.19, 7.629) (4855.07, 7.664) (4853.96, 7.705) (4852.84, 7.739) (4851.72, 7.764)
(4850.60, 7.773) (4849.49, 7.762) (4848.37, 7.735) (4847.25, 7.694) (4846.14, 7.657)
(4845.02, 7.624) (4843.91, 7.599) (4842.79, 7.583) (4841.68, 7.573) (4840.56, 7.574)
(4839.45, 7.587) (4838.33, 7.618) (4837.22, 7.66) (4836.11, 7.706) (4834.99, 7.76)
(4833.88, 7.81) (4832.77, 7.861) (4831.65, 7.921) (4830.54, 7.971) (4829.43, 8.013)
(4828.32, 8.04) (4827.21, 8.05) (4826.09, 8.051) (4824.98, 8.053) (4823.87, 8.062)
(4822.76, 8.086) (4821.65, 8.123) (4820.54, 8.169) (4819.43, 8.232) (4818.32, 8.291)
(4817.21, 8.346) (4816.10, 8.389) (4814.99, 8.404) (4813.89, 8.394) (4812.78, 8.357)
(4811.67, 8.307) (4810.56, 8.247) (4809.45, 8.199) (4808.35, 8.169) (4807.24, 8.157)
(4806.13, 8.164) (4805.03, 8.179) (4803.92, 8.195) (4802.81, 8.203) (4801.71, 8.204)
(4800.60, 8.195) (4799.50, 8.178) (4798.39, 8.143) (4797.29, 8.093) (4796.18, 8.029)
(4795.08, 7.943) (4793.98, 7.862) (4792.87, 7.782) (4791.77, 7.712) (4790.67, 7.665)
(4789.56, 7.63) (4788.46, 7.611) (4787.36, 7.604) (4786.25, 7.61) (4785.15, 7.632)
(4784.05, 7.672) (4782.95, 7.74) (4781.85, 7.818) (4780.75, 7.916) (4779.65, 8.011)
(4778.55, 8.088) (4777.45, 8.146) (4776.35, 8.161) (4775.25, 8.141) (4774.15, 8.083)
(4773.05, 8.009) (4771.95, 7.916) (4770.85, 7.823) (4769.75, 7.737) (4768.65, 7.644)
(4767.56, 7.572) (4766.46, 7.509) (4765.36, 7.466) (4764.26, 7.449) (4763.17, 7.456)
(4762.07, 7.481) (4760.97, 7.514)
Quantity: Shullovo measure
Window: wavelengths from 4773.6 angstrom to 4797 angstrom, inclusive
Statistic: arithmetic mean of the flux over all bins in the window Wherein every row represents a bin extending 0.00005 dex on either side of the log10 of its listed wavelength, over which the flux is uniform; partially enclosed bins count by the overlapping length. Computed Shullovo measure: 7.85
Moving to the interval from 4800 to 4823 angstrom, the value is 8.24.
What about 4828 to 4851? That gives 7.74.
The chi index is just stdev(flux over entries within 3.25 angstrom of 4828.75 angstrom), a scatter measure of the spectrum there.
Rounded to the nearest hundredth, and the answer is 0.05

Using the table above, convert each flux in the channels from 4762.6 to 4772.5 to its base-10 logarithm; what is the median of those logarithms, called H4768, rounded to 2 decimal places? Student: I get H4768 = 0.88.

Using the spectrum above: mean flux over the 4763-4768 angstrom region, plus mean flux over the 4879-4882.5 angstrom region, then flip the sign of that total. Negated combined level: -15.0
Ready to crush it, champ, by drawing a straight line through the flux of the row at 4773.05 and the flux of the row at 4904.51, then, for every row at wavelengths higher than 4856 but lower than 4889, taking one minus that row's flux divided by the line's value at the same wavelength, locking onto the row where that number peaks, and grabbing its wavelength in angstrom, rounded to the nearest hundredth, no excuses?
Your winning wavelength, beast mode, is 4868.51 angstrom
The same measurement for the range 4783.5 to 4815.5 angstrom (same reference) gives 4787.36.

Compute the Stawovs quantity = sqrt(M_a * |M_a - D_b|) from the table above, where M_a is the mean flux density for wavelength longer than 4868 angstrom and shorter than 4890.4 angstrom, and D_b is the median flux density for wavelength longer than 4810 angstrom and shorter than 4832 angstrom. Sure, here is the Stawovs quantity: 2.2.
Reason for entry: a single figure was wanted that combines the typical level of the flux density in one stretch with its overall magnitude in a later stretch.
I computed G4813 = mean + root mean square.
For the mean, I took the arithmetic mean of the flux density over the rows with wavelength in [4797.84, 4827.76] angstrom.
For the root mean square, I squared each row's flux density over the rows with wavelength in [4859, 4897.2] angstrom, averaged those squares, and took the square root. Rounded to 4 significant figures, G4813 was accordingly 15.77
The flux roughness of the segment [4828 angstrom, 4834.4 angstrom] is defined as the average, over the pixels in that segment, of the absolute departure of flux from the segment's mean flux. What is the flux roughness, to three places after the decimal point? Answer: 0.072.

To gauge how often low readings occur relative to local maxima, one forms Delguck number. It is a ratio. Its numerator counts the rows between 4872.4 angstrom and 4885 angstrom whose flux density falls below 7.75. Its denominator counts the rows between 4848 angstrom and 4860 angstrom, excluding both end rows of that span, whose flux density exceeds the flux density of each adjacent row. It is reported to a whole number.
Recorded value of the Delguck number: 11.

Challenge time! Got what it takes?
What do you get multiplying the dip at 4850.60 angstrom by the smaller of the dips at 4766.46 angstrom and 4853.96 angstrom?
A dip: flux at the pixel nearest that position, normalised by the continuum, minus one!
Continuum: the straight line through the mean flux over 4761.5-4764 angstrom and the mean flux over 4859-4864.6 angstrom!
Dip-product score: 0.000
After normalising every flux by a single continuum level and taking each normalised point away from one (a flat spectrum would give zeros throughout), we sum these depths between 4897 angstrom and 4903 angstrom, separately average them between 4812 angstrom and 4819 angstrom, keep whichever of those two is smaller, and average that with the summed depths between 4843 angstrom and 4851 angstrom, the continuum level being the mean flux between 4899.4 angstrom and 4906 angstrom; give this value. 0.23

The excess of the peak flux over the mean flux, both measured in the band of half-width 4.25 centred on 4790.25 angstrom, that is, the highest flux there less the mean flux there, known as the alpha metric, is 0.18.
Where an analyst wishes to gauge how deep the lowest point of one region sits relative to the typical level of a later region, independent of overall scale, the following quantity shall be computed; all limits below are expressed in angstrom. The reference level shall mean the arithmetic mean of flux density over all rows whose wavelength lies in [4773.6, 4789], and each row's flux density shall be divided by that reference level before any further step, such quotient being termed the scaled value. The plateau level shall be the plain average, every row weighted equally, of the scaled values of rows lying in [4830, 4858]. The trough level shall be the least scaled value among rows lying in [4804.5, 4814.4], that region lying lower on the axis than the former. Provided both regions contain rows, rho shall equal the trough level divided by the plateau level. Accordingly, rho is 1.06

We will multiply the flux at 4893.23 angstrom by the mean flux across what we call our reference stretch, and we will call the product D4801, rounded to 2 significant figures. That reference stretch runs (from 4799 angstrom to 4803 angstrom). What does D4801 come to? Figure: 66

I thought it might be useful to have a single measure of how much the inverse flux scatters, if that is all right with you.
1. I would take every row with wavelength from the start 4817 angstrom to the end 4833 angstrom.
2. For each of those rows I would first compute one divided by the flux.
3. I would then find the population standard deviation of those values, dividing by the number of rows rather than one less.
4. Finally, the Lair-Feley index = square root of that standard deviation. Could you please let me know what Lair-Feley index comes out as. 0.044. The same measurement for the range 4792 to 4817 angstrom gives 0.049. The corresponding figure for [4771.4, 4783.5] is 0.046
